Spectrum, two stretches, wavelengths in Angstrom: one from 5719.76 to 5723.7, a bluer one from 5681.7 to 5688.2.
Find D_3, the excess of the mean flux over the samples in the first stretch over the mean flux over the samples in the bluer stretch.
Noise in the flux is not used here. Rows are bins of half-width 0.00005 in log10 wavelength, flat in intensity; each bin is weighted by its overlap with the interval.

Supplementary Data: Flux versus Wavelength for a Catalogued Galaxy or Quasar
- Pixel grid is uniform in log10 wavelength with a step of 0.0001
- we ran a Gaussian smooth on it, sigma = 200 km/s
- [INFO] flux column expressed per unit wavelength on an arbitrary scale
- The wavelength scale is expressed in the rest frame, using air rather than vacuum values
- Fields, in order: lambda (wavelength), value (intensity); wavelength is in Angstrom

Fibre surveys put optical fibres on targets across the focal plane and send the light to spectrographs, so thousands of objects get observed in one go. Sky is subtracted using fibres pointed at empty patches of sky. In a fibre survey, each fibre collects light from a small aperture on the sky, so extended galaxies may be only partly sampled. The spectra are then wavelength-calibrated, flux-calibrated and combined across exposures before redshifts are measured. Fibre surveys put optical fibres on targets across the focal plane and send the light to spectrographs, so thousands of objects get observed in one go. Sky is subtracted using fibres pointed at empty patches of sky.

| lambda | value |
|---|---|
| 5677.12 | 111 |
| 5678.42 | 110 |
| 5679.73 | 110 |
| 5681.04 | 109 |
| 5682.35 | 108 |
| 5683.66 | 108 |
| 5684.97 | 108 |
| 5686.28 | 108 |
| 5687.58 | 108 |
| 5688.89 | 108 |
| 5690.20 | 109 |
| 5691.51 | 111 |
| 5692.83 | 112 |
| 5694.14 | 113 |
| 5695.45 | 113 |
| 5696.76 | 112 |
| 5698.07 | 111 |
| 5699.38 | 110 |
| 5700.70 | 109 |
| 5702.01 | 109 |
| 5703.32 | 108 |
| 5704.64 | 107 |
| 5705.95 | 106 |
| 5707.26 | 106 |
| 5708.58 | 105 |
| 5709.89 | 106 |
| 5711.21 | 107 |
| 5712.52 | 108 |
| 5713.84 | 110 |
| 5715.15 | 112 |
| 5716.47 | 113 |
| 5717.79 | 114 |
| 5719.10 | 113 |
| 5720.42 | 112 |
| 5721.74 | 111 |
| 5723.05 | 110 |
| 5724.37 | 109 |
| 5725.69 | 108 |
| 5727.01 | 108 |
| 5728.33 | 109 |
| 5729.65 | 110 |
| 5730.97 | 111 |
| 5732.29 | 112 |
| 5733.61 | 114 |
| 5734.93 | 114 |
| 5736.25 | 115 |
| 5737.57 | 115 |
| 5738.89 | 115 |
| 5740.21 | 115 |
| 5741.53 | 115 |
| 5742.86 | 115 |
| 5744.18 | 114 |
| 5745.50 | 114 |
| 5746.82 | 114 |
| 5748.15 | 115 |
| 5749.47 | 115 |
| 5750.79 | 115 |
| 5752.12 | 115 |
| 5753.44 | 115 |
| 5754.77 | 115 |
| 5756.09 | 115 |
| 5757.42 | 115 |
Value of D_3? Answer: 3.0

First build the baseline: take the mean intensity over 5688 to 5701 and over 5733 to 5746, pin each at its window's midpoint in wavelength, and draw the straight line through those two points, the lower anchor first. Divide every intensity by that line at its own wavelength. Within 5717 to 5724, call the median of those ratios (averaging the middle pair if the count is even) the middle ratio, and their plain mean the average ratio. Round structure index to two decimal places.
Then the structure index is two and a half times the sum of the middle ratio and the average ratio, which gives 4.96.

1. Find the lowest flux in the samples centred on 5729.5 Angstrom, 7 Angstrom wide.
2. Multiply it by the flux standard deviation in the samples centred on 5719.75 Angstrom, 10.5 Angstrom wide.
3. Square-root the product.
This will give 13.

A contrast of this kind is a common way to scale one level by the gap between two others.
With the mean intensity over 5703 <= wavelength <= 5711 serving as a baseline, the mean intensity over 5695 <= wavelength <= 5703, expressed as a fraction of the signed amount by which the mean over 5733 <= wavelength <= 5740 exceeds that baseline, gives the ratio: 13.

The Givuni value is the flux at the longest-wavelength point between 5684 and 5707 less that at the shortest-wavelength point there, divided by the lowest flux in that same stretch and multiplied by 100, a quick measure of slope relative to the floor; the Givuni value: -2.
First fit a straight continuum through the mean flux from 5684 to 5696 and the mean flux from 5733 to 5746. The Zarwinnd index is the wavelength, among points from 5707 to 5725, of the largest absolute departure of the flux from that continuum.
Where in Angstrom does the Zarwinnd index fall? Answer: 5708.58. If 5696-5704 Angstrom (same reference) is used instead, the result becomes 5703.32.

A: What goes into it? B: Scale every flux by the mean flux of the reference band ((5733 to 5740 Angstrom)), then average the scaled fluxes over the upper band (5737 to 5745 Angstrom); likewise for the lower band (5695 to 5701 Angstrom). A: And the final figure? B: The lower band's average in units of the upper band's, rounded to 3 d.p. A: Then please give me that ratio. 0.967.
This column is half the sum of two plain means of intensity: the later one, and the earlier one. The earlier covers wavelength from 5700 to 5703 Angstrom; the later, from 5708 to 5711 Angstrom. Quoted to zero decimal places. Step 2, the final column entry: 107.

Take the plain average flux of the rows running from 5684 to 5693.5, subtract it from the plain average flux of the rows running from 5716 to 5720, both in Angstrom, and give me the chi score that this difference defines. 4.2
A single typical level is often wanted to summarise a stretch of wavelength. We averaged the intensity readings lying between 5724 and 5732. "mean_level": 109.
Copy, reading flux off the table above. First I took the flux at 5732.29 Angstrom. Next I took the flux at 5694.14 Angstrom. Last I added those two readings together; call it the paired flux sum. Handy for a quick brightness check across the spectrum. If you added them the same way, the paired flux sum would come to 225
